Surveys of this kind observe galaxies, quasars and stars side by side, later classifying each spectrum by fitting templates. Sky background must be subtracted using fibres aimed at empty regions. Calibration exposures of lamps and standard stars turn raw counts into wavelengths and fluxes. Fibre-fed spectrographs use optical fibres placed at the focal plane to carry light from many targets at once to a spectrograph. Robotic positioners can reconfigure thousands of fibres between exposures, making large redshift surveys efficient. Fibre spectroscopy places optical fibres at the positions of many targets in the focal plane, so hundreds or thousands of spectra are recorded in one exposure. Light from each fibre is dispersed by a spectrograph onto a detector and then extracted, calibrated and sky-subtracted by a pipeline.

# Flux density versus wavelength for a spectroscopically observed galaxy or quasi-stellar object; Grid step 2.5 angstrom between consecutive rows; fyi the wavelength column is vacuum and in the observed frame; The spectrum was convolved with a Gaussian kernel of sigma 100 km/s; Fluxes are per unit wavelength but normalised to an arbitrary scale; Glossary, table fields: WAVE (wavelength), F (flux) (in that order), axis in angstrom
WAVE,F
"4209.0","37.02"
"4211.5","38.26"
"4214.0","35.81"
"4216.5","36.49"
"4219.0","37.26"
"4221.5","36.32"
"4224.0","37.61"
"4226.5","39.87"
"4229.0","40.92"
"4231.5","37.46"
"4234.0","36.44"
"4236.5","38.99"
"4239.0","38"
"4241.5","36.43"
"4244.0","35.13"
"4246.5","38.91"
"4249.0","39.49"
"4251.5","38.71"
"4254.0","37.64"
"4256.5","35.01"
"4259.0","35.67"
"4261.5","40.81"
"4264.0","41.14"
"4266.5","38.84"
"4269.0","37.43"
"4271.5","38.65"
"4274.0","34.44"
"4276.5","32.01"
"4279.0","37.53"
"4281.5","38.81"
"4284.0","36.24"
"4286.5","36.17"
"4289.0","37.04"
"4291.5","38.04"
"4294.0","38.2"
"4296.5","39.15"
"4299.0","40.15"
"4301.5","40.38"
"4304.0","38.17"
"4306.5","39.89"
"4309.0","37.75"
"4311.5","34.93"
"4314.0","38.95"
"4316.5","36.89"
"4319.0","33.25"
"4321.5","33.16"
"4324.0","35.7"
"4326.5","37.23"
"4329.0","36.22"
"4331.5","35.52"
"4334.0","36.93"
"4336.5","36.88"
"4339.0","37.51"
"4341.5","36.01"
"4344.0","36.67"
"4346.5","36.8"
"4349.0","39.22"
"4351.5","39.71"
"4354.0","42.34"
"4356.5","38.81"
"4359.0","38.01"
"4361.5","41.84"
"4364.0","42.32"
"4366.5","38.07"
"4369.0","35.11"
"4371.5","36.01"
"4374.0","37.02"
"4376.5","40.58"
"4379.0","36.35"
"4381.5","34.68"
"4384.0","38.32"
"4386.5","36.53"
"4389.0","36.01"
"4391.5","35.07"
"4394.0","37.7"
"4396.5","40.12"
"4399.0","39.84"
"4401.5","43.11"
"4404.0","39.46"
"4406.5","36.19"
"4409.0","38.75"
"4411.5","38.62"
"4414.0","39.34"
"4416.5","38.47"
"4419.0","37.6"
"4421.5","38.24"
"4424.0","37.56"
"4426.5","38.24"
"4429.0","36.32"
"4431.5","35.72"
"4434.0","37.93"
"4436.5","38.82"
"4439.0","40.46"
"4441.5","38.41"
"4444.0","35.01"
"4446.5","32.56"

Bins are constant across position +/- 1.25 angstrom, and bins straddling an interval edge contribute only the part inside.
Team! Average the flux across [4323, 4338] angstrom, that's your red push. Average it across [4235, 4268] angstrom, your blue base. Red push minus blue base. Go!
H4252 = -2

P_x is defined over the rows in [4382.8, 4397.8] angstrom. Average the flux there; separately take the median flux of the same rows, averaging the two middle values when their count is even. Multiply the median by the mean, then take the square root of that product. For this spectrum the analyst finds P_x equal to 37.2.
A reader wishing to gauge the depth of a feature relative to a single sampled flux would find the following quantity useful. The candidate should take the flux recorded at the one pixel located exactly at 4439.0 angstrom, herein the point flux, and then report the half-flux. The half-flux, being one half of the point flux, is 20.2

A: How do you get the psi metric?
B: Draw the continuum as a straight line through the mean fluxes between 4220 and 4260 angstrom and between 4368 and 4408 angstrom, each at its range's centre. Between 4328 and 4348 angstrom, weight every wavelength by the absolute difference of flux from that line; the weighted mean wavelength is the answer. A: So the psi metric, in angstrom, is 4336.6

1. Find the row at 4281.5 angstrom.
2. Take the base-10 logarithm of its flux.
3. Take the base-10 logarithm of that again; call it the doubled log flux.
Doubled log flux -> 0.201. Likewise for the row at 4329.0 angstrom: 0.193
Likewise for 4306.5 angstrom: 0.204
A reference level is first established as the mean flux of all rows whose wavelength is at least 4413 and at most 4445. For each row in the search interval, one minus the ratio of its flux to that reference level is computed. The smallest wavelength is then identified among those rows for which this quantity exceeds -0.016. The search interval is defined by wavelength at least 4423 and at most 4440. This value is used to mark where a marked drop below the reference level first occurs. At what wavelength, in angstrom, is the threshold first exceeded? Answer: 4424.0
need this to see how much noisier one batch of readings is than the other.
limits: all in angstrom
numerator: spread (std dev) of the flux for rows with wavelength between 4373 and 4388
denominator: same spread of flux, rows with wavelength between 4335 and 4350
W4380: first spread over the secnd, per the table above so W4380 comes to 1.8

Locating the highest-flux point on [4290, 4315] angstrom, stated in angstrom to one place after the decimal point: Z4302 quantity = 4301.5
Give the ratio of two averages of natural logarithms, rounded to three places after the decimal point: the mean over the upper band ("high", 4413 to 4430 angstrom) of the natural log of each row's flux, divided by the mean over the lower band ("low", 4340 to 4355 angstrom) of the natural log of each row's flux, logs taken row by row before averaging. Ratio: 0.997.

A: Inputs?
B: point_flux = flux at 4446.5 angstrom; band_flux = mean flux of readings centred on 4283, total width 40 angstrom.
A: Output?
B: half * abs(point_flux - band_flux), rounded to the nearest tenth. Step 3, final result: 2.6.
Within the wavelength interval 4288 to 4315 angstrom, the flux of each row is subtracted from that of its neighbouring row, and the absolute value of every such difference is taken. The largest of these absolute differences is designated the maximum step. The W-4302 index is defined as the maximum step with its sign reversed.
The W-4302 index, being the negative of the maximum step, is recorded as -4.0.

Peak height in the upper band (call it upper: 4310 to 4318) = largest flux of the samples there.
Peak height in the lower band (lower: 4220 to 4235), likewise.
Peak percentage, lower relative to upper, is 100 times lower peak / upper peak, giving 105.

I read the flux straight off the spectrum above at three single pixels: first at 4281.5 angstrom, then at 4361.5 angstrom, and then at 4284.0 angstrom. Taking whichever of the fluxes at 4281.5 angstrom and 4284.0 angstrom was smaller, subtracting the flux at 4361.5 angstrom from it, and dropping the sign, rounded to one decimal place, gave 5.6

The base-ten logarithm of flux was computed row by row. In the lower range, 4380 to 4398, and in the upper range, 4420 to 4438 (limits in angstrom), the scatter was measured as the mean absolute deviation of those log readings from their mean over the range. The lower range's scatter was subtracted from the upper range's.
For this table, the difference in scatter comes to -0.0078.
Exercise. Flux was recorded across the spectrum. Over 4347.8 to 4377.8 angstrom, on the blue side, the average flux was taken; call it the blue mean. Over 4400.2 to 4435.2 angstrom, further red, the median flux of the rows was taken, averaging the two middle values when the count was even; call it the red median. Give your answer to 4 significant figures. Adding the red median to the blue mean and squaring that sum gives 5979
